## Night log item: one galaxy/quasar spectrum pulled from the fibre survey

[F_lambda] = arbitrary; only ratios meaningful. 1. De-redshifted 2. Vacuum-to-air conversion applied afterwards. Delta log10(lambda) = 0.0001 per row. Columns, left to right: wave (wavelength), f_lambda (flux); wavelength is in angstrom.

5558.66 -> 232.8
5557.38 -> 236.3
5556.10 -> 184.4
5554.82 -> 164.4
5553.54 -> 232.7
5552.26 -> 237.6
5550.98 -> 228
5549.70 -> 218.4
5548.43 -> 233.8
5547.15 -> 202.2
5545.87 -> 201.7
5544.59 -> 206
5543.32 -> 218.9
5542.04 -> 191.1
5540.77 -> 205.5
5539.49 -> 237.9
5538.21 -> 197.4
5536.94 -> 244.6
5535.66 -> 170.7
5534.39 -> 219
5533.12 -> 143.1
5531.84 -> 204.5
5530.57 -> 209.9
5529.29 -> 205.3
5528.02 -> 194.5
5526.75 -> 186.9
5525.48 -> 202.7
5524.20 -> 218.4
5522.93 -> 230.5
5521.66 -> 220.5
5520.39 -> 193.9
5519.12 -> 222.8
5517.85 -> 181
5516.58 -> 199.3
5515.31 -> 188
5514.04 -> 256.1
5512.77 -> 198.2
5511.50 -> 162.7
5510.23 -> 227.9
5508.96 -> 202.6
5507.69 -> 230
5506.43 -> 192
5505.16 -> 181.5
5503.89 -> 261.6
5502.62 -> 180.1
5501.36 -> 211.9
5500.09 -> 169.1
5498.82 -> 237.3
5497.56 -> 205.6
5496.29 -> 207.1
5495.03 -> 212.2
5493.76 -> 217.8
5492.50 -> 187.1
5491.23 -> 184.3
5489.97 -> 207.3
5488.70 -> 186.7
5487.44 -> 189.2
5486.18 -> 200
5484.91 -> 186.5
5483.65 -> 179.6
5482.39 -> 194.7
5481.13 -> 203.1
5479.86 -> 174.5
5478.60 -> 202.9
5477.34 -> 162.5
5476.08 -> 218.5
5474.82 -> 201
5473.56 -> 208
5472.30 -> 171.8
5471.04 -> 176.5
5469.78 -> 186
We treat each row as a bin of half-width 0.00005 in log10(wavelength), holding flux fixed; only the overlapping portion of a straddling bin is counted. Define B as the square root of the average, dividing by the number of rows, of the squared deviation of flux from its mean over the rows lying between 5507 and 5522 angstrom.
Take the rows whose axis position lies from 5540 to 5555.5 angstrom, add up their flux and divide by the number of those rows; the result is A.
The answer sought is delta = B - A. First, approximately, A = 212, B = 24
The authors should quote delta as -187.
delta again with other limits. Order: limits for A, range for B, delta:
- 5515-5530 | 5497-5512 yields -175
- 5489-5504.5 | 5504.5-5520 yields -182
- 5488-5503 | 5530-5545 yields -174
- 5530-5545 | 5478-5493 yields -194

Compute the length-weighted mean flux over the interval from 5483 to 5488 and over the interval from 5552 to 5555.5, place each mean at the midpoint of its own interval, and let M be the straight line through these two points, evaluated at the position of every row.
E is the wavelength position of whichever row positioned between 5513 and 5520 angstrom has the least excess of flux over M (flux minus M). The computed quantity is 5517.85 angstrom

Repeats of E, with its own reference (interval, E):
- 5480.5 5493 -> 5483.65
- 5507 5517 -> 5511.50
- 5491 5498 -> 5491.23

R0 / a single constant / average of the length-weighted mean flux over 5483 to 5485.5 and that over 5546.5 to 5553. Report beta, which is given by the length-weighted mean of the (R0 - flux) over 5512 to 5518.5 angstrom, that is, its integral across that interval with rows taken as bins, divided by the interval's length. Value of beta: 0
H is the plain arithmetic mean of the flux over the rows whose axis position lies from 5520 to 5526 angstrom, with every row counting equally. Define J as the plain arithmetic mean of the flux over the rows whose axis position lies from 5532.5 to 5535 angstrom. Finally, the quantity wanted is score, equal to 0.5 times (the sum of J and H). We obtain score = 197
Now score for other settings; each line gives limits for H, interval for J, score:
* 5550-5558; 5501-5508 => 212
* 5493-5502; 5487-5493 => 200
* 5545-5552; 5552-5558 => 214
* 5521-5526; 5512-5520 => 213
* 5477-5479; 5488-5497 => 192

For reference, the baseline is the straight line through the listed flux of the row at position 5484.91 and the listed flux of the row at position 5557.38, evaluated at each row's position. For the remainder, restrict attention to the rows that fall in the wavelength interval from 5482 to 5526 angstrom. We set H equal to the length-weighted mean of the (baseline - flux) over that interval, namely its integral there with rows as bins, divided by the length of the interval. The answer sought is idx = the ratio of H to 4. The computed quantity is -1.0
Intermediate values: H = -4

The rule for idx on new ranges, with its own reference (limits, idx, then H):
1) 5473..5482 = -3.6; -14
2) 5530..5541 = 4.4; 18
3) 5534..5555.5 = 3.8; 15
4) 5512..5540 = 2.4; 9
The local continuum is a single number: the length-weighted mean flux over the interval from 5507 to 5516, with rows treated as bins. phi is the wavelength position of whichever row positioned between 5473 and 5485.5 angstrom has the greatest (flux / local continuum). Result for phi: 5476.08 angstrom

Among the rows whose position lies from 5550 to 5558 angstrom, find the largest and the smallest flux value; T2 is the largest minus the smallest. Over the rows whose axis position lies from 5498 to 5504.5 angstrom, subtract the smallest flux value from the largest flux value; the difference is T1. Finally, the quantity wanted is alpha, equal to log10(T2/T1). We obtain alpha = -0.1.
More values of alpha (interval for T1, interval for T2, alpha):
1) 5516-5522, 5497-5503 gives 0.2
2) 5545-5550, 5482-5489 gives -0.2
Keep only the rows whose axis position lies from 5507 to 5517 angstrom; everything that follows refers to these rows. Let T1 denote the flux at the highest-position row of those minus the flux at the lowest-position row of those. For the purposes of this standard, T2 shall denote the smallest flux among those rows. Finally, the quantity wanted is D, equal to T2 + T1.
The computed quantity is 132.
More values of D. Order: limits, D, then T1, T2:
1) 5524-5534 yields 68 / -75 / 143.1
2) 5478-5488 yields 161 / -14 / 174.5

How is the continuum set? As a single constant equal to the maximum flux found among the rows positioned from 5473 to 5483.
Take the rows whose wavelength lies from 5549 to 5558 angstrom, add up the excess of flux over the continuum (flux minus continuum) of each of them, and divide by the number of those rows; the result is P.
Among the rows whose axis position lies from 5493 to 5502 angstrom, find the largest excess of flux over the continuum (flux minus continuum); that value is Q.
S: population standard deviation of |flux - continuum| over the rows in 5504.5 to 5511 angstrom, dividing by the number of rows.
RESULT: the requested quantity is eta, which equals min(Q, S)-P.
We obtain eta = 14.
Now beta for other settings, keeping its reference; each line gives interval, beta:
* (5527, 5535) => 8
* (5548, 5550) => -23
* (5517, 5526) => -6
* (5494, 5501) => -3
